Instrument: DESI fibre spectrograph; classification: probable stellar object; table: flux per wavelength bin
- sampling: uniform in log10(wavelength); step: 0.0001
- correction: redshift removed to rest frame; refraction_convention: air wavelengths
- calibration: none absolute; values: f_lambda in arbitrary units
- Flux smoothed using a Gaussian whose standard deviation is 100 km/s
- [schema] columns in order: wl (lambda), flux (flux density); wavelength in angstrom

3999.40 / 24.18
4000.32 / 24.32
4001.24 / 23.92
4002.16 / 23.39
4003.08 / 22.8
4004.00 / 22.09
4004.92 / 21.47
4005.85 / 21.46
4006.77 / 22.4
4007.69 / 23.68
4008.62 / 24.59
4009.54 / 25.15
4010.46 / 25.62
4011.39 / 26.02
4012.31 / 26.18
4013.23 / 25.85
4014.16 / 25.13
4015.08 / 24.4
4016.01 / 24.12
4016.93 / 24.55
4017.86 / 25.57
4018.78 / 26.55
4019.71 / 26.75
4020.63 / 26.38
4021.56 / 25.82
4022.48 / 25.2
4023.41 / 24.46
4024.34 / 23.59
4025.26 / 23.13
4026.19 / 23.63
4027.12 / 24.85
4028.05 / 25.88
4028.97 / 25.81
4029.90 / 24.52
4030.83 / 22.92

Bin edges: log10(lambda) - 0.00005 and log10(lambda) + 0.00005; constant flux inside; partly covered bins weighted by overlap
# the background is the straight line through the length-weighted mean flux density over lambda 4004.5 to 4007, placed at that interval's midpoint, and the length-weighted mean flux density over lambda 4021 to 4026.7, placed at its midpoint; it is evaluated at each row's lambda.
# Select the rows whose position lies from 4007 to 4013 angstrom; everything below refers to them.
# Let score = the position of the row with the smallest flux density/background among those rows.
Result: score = 4007.69 angstrom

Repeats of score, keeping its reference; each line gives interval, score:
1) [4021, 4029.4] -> 4025.26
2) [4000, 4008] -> 4005.85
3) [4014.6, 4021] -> 4016.01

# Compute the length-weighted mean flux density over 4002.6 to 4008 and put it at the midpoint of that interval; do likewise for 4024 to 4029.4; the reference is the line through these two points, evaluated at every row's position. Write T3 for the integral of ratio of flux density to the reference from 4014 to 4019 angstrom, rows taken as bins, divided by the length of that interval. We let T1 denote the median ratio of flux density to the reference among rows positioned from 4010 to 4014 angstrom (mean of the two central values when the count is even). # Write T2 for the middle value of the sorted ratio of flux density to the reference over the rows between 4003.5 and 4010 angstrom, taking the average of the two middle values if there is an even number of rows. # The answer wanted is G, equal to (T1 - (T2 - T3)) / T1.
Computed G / 1.06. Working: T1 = 1.13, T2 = 1.00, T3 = 1.07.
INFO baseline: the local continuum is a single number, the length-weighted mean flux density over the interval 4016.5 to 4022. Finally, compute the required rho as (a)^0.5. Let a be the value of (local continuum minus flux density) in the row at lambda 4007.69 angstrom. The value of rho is 1.5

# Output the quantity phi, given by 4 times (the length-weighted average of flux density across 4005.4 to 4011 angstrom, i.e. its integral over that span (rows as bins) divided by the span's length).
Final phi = 95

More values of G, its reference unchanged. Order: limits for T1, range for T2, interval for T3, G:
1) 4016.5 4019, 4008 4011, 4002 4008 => 0.91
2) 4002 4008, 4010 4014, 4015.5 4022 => 0.95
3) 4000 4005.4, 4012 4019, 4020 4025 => 0.96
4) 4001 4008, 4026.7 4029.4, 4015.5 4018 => 1.00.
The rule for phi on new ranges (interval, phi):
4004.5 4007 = 87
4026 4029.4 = 101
